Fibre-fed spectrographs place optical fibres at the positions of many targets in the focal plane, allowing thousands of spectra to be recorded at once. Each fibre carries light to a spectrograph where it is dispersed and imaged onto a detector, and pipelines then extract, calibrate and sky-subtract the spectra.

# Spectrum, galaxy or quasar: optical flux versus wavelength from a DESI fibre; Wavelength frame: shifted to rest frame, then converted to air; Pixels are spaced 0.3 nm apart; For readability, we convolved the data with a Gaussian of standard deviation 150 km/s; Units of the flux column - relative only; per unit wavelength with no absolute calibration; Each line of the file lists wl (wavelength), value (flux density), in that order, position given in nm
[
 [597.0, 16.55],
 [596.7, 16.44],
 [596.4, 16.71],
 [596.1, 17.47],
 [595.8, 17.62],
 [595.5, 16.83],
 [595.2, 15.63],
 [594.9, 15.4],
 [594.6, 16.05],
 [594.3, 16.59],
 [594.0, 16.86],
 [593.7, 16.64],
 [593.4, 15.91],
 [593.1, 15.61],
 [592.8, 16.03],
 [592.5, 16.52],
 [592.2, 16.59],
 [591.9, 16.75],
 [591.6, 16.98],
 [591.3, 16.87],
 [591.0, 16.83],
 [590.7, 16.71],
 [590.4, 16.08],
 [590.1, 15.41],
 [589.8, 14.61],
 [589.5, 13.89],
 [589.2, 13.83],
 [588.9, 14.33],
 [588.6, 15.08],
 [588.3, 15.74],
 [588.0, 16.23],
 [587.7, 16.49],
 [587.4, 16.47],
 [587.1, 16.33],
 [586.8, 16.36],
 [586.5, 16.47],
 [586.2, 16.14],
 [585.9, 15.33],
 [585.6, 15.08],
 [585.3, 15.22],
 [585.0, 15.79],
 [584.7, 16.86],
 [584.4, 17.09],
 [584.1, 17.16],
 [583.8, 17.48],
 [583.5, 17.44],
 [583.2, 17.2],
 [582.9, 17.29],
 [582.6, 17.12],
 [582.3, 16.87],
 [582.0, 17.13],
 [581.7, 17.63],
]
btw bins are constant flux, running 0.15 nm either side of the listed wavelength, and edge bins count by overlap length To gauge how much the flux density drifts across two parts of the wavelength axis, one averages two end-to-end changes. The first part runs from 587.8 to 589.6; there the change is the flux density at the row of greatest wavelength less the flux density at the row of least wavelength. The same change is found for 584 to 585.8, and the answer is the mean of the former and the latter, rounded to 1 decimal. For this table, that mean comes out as -2.2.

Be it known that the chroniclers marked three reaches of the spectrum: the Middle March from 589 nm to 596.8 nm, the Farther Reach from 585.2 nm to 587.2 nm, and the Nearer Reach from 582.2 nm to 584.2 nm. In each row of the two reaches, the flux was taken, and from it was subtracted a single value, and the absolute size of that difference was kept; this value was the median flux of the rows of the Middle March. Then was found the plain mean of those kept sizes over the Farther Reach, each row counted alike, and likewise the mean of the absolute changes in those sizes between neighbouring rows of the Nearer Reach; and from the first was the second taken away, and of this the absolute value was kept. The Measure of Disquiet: 0.52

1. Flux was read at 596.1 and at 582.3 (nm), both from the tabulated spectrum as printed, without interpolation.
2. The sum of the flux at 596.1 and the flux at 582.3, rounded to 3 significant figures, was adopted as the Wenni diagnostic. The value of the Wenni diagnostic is 34.3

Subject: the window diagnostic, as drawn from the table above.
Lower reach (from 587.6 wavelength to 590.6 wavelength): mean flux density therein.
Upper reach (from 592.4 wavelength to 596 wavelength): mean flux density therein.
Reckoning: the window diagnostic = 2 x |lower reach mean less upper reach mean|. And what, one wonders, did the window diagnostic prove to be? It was 2.3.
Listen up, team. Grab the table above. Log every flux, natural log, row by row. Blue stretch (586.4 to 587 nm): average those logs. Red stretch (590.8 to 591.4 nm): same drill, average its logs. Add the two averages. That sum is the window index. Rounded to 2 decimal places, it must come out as 5.62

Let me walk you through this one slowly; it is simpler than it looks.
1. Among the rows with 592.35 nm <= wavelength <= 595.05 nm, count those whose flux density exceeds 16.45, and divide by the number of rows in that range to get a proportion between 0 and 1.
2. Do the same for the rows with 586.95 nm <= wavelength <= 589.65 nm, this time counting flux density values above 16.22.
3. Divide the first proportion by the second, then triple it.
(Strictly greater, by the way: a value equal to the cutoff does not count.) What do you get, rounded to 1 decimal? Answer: 3.0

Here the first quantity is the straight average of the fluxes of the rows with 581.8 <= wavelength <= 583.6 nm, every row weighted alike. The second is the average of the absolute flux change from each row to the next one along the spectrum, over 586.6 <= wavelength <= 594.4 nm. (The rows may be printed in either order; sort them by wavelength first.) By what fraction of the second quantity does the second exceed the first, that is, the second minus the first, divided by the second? -47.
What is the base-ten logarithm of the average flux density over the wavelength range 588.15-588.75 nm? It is 1.19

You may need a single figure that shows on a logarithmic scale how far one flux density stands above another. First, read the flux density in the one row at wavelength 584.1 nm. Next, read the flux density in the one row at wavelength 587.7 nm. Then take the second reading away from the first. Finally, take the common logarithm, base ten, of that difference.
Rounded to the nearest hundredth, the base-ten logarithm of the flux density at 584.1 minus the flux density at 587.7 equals -0.17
